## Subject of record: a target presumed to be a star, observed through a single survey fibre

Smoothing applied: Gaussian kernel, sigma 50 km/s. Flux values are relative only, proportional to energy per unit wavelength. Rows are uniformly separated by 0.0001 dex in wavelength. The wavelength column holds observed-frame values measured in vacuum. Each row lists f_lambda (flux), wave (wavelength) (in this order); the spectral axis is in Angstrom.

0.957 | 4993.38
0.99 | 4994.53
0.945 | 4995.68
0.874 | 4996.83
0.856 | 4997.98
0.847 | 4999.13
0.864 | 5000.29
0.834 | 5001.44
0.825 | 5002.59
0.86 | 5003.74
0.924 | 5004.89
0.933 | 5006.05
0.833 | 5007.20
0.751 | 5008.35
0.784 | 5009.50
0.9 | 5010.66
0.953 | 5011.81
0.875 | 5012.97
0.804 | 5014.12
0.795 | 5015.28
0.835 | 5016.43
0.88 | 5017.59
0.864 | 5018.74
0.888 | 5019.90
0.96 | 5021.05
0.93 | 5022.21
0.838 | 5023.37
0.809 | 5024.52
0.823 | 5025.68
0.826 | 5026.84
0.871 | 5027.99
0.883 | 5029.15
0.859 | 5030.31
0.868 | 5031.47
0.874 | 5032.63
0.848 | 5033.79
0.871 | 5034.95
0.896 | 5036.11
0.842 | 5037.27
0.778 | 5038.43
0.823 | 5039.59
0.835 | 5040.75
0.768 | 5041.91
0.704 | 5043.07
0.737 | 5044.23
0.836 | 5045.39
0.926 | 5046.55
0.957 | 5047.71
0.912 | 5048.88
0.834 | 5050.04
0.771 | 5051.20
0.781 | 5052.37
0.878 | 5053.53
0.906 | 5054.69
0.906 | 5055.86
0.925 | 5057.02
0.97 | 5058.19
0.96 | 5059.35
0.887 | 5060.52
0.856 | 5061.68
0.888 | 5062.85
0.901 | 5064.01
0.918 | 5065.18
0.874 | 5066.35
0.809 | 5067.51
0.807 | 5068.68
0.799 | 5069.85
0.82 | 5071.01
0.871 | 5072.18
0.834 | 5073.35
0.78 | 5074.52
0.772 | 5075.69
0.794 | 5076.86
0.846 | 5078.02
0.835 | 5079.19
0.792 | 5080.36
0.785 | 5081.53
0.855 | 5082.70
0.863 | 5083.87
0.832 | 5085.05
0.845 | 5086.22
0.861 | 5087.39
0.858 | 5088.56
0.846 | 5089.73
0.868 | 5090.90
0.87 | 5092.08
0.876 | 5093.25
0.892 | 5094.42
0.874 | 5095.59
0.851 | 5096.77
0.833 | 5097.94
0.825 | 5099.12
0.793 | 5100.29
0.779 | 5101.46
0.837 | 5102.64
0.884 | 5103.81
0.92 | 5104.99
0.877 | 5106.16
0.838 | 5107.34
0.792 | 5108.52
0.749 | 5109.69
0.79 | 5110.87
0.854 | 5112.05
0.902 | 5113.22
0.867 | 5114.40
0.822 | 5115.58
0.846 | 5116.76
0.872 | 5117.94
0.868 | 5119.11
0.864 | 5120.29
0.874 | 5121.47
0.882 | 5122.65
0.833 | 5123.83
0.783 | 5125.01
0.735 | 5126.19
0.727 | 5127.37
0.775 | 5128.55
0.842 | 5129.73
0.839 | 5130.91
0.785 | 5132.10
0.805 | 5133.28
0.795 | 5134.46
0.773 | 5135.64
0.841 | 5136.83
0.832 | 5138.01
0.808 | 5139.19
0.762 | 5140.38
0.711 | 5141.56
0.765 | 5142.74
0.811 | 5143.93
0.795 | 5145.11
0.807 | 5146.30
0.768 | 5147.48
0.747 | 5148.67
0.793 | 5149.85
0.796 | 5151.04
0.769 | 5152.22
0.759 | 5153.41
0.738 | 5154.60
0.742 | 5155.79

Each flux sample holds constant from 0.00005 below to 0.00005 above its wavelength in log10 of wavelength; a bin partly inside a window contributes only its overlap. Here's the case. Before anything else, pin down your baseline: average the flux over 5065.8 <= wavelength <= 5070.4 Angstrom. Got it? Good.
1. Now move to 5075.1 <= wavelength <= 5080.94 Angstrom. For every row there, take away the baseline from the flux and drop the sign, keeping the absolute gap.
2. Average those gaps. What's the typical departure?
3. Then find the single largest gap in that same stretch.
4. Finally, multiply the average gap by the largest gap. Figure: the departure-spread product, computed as 0.0015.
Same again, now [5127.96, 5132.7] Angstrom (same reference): 0.0014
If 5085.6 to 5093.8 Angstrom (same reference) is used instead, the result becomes 0.0021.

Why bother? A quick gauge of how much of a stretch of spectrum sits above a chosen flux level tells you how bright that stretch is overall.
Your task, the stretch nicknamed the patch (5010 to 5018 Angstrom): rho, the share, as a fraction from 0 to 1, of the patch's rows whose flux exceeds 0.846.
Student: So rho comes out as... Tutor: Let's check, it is 0.57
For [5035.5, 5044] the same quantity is 0.14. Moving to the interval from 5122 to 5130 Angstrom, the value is 0.14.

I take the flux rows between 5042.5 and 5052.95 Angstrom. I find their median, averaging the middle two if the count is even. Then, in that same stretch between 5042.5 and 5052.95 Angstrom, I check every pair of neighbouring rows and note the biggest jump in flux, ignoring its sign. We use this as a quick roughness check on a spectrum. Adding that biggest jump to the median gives 0.93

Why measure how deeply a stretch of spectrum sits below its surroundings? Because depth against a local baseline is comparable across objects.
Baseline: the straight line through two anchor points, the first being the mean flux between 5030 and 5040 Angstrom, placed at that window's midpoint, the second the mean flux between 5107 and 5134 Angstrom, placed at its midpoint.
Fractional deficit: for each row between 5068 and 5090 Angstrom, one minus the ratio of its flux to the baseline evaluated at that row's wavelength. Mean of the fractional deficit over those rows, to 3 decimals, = 0.013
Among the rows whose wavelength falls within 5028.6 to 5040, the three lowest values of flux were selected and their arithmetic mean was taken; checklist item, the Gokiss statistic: 0.814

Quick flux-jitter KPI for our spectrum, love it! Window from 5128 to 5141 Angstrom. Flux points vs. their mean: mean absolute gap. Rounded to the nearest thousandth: 0.025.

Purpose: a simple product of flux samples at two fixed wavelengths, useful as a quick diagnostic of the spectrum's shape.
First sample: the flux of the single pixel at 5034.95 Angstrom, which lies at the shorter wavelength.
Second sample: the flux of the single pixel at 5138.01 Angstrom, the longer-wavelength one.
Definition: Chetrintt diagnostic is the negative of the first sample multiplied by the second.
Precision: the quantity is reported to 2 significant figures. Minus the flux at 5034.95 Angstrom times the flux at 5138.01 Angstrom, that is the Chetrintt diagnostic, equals -0.72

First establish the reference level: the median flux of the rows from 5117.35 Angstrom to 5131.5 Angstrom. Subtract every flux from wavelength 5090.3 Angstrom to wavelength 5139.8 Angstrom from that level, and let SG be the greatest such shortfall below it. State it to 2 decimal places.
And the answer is 0.11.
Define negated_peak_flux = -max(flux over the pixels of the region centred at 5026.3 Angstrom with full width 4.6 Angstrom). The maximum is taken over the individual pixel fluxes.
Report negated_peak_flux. -0.87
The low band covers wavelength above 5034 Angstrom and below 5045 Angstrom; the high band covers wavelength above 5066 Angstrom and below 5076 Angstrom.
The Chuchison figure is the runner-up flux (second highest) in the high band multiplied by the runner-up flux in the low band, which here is 0.76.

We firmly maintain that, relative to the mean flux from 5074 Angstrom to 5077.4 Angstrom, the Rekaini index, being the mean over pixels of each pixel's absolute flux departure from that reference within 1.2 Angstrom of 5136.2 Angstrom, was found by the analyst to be 0.03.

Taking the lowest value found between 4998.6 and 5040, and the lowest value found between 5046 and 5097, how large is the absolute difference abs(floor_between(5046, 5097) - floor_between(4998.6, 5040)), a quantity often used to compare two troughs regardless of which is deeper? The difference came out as 0.020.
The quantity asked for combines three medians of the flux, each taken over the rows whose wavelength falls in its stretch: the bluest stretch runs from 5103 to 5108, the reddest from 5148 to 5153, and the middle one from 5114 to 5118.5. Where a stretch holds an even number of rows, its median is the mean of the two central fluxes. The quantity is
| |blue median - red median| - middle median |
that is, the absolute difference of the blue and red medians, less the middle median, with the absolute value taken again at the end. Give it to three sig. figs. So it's 0.757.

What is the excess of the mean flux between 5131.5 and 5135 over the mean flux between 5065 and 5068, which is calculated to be -0.07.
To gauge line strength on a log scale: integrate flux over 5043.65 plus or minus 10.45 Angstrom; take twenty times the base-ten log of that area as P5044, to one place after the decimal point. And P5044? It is 24.8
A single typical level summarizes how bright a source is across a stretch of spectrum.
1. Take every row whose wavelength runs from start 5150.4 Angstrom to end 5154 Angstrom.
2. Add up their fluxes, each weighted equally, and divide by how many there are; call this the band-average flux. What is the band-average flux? 0.77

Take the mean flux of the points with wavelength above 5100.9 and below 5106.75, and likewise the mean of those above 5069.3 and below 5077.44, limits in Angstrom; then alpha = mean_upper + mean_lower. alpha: 1.67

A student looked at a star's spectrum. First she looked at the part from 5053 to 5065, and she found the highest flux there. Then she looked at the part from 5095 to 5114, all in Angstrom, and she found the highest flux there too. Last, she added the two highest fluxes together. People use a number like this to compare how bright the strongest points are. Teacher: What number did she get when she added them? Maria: 1.89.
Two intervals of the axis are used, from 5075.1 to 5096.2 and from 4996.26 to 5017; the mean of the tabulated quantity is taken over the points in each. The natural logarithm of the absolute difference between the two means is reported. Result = -4.6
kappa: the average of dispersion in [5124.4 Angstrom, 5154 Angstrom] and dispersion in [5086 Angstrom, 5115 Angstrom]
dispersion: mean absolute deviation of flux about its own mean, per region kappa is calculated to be 0.030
